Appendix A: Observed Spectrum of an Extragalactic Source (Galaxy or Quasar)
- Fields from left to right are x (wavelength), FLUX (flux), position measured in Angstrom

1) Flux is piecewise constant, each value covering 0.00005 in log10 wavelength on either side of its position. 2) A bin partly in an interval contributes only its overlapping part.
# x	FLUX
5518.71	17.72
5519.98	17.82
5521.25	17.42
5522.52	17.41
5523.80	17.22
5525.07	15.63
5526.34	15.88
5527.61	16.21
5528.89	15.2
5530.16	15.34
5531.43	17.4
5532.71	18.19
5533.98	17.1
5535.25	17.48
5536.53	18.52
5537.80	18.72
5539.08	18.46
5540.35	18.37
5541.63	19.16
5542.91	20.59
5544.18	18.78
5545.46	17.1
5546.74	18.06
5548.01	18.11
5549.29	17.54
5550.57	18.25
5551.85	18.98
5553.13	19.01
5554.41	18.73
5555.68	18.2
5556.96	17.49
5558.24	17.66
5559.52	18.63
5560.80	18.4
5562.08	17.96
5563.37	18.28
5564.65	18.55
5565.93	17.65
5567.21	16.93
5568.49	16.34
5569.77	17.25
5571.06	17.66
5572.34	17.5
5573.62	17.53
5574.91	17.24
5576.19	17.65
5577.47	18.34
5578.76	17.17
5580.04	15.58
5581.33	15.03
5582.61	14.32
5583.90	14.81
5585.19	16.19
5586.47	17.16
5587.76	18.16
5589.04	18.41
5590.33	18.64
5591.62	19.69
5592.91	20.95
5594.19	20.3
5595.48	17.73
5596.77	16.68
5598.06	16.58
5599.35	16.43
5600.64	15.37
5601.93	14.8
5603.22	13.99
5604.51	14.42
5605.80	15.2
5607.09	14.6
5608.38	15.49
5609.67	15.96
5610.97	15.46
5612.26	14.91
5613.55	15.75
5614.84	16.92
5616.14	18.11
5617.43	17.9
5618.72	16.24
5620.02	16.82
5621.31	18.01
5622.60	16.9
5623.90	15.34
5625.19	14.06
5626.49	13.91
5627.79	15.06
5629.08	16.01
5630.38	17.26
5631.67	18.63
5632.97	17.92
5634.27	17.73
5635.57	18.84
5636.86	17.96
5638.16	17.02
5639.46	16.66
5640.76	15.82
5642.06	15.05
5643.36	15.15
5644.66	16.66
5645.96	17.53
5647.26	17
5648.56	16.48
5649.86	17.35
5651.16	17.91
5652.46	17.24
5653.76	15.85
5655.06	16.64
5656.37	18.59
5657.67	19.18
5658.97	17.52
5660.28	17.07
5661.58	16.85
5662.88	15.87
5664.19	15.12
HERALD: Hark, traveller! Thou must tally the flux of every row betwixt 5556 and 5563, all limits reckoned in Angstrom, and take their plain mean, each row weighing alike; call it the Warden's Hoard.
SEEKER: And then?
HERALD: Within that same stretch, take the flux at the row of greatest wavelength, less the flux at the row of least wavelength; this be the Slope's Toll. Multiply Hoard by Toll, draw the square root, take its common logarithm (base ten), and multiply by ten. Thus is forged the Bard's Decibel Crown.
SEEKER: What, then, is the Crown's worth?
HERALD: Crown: 4.6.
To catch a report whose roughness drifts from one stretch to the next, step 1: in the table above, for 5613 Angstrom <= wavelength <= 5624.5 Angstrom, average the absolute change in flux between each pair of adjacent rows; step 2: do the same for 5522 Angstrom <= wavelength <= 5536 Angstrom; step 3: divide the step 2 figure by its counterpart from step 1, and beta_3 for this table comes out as 0.722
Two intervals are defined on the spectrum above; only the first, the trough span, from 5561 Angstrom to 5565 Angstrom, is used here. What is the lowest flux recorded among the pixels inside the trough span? 17.96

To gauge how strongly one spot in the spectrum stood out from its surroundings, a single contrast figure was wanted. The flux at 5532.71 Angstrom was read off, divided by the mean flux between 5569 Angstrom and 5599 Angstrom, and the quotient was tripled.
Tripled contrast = 3.1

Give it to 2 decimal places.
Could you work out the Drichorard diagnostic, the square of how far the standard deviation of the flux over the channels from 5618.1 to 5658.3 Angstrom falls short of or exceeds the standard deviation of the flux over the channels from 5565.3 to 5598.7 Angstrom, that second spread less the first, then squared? 0.04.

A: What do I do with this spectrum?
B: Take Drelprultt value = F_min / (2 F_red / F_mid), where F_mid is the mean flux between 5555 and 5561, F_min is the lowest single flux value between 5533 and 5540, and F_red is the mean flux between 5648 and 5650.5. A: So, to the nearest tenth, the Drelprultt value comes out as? 9.1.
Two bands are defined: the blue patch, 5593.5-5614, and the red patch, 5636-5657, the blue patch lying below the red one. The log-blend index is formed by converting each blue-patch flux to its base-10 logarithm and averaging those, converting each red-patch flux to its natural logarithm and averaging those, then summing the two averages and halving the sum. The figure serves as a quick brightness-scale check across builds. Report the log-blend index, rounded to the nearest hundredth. 2.01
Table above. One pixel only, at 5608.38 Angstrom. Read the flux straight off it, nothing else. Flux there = 15.49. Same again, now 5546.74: 18.06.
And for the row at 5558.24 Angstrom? 17.66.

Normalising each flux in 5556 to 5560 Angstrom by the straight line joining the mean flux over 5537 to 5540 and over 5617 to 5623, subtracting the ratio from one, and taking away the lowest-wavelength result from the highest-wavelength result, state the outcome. -0.065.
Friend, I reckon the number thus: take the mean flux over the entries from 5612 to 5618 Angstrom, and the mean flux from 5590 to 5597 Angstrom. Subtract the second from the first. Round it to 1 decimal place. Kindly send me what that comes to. -2.3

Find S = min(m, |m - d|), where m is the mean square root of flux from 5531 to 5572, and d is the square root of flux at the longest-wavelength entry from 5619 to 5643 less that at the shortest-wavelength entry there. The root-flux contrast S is 4.25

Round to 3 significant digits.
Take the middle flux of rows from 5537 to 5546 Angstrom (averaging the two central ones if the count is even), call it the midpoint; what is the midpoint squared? 350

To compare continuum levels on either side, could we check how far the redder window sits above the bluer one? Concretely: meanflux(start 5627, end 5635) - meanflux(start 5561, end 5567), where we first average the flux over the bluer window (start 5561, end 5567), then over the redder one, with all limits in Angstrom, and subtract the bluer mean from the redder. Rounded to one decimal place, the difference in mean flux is -1.0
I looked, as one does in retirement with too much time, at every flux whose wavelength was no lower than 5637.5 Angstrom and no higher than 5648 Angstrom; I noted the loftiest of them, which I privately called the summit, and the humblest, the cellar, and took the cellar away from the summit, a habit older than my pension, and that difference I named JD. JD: 2.5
